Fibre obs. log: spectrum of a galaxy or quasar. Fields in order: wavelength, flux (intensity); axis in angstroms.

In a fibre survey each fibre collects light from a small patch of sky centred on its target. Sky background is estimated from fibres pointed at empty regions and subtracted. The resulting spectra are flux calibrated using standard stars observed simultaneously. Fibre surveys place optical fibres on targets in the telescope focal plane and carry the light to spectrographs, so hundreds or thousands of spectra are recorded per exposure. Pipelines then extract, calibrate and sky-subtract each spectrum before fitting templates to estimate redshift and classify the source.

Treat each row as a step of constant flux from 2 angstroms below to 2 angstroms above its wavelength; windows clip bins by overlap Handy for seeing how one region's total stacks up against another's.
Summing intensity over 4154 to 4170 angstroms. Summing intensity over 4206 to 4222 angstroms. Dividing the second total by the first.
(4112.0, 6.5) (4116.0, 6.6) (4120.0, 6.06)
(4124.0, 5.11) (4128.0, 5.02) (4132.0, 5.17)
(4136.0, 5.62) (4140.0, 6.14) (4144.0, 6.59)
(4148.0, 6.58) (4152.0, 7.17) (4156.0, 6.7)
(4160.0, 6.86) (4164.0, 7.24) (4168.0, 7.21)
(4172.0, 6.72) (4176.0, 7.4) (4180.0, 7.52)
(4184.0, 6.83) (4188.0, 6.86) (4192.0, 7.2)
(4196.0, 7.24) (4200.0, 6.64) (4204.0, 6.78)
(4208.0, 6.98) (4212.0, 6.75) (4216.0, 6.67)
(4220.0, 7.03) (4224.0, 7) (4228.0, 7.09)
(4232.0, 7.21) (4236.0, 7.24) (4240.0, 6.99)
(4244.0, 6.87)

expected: 0.98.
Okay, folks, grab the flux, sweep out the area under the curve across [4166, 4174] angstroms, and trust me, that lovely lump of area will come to 55.7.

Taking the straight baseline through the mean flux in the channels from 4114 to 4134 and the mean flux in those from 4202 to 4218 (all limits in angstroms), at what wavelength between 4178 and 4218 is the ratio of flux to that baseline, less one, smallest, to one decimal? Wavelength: 4216.0 angstroms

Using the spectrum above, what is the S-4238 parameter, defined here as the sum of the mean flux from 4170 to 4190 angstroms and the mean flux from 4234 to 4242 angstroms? 14.2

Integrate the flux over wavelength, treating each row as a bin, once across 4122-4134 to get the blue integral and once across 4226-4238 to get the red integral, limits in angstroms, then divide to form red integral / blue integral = 1.41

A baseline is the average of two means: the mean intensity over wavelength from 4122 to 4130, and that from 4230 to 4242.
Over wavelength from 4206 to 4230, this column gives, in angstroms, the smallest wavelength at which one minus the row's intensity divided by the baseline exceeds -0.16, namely 4208.0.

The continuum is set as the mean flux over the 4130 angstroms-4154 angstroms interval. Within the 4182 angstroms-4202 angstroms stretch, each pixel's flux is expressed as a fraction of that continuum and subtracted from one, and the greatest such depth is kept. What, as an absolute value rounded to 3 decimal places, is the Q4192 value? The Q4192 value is 0.069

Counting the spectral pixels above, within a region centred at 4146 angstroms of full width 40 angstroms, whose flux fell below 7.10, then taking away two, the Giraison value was 6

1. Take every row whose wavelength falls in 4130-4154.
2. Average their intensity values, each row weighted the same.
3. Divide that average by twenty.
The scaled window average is 0.311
